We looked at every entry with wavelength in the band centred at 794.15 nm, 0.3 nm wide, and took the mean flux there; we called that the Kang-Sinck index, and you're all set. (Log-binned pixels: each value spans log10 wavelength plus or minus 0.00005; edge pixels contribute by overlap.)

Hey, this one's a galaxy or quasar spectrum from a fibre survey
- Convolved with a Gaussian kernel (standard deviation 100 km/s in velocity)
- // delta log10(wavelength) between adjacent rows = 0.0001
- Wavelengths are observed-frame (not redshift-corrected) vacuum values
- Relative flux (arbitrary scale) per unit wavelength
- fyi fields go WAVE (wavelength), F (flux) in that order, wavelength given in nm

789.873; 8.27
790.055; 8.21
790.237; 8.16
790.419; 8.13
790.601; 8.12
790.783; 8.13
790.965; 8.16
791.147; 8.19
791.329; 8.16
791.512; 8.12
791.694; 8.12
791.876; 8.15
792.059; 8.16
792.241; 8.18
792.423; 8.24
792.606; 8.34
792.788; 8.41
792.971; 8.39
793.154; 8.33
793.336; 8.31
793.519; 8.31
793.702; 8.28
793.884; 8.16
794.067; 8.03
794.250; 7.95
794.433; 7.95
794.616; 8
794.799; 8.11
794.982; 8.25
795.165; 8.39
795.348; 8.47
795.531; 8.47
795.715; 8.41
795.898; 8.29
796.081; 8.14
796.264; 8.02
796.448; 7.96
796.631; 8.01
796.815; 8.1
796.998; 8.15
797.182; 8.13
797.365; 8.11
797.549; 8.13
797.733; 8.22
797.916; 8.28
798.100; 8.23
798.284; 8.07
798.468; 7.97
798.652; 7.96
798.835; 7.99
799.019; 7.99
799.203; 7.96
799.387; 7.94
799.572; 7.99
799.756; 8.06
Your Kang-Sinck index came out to 7.99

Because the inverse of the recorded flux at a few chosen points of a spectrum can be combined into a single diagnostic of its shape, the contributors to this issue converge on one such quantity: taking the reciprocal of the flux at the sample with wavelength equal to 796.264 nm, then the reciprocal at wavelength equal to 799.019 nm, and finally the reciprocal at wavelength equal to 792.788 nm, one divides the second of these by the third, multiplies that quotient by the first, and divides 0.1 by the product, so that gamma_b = 0.762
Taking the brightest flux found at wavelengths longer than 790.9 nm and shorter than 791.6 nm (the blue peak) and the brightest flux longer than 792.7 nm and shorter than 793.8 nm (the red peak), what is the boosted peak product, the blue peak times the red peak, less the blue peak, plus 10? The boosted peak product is 70.7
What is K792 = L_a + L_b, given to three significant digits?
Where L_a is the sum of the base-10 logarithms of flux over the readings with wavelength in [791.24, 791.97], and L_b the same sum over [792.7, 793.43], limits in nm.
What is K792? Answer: 7.33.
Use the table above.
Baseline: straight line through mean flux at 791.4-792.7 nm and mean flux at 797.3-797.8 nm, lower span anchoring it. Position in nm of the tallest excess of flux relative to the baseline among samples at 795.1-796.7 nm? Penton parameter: 795.531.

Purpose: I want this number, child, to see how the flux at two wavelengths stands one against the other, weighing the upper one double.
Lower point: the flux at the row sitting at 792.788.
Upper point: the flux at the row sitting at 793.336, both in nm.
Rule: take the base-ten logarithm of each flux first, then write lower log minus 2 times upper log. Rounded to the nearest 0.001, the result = -0.914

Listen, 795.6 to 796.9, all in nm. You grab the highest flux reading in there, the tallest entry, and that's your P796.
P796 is 8.41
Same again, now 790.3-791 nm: 8.16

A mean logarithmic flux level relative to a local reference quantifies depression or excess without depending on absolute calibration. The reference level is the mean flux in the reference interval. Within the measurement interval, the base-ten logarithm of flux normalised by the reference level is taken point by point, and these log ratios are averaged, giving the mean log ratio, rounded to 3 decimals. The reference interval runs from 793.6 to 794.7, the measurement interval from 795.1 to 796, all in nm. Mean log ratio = 0.018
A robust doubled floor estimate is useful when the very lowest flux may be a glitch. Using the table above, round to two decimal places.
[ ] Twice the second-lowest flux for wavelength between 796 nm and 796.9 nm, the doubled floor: 16.02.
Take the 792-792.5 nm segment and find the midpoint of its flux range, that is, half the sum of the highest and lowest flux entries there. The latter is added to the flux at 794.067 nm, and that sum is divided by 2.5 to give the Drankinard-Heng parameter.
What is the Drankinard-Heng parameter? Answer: 6.49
